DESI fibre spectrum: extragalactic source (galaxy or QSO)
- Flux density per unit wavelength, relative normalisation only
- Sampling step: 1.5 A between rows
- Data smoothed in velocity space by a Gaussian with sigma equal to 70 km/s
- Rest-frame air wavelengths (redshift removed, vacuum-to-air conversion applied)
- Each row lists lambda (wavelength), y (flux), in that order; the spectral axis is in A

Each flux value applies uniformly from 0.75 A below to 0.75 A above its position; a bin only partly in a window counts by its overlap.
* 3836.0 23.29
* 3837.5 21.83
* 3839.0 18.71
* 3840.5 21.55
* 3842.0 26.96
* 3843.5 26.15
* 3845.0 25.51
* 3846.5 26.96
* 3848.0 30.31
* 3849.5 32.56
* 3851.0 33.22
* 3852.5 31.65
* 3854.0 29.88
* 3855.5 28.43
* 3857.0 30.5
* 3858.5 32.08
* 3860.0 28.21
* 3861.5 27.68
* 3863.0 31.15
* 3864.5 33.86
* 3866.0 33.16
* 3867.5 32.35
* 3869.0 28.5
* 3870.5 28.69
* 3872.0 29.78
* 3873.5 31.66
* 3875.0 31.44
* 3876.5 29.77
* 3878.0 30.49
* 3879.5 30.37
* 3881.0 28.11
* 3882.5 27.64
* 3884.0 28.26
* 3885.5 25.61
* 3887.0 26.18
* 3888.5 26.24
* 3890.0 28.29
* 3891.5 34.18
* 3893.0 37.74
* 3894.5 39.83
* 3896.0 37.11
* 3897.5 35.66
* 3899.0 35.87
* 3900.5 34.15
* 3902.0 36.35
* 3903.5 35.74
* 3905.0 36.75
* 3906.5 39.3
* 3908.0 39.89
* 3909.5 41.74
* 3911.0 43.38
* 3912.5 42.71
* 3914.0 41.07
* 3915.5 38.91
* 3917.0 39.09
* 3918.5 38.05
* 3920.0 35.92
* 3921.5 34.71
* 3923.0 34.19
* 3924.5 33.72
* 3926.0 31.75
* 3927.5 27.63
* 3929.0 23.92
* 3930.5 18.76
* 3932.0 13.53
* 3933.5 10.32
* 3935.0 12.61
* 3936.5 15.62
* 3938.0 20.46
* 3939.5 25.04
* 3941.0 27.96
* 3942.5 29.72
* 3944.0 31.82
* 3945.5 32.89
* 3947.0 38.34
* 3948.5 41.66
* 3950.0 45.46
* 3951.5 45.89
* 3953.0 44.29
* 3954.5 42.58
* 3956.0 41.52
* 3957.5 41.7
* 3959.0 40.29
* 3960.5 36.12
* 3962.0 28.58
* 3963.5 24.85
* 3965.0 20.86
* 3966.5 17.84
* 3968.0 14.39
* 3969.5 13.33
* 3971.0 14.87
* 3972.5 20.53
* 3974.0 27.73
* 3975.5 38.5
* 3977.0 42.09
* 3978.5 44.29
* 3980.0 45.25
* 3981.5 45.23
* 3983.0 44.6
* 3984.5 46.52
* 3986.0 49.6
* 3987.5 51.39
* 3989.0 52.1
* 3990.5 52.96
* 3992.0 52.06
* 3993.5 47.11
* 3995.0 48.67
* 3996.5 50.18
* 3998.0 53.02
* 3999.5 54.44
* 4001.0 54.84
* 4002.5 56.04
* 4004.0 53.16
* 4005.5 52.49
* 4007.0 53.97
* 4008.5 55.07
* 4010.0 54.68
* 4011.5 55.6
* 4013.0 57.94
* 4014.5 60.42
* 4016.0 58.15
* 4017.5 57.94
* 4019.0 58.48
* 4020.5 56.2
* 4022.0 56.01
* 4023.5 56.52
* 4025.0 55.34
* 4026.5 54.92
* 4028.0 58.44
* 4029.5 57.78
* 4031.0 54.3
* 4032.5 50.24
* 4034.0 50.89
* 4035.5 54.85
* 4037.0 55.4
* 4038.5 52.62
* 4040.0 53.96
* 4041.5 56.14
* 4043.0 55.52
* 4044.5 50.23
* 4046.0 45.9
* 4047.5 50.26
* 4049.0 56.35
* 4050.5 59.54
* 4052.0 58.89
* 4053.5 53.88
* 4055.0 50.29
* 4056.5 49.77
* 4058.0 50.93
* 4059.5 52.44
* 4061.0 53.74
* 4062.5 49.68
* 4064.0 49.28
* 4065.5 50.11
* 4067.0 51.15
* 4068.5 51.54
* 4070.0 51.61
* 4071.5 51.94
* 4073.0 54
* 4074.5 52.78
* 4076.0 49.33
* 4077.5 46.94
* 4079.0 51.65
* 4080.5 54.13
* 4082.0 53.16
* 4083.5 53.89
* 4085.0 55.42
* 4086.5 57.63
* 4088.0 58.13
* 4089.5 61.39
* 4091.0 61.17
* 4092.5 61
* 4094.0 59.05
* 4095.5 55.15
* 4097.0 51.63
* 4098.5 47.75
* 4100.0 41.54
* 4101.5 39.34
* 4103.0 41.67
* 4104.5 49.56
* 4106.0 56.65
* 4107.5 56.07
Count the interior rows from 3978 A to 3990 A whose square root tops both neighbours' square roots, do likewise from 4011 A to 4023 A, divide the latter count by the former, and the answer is 2.0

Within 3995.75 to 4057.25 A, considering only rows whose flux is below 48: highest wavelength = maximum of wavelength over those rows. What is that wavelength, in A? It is 4046.0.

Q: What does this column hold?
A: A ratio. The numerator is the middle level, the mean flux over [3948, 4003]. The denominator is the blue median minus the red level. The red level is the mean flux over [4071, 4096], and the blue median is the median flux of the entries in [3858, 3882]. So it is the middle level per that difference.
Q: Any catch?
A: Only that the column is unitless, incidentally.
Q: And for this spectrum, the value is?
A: -1.63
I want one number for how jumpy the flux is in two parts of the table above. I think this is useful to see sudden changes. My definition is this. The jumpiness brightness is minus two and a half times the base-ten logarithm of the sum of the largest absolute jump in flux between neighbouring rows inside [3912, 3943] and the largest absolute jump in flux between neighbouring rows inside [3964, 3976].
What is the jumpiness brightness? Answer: -3.0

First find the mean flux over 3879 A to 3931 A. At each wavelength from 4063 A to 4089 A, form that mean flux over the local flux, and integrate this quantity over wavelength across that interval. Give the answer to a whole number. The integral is 17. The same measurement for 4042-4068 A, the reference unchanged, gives 17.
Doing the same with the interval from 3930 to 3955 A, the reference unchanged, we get 37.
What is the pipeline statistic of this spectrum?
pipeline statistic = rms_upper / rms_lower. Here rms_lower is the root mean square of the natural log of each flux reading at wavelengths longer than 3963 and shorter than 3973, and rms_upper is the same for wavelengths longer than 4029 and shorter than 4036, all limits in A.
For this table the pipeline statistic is 1.38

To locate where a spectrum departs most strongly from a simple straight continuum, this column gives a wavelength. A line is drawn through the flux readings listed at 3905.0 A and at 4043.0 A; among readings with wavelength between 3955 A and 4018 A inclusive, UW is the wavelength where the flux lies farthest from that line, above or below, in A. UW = 3969.5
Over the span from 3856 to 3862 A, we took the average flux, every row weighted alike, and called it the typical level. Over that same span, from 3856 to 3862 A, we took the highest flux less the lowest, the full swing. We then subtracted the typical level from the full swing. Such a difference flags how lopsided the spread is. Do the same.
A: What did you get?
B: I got -25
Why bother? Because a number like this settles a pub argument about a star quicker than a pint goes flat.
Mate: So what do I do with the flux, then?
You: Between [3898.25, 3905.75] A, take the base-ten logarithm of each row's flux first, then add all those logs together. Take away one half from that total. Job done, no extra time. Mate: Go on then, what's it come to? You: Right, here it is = 7.3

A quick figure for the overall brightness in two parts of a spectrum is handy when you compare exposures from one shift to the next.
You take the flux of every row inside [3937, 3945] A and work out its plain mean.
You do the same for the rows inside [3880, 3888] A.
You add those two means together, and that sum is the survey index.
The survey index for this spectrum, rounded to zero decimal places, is 54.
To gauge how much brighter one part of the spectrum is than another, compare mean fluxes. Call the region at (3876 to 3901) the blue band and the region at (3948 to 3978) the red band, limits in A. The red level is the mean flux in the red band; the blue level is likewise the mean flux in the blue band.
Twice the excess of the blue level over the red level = -1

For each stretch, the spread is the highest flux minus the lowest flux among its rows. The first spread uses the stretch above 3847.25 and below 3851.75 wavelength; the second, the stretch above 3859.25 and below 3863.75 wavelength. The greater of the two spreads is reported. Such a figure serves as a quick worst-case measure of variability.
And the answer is 3.5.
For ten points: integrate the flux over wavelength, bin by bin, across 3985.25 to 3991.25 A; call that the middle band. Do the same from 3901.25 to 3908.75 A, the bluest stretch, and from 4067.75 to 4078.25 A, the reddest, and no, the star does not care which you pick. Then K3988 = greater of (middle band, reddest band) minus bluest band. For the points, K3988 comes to 255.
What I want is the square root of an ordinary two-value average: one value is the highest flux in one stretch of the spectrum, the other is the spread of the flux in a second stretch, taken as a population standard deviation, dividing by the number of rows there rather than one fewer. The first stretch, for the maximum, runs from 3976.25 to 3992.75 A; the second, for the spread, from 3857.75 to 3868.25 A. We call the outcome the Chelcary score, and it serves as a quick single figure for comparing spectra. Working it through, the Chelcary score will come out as 5.3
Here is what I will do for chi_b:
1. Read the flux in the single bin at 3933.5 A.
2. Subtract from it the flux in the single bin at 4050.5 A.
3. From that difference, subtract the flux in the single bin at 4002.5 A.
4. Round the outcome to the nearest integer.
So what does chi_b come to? -105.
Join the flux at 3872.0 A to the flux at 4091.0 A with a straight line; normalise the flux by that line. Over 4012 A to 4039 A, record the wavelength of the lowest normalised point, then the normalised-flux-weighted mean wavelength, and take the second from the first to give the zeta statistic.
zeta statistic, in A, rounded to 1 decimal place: 7.2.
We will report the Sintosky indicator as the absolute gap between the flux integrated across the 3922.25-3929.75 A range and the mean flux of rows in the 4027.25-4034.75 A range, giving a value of 172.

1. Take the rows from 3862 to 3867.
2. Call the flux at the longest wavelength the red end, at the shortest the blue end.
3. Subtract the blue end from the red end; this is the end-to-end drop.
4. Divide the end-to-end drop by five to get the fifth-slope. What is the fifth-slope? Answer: 0.40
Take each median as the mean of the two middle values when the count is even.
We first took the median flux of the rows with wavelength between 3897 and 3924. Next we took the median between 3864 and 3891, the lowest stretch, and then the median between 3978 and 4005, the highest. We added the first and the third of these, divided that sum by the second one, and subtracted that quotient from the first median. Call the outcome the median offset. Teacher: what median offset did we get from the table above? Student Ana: 34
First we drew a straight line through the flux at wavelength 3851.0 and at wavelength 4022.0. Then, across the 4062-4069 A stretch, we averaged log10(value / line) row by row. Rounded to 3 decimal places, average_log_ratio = -0.089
